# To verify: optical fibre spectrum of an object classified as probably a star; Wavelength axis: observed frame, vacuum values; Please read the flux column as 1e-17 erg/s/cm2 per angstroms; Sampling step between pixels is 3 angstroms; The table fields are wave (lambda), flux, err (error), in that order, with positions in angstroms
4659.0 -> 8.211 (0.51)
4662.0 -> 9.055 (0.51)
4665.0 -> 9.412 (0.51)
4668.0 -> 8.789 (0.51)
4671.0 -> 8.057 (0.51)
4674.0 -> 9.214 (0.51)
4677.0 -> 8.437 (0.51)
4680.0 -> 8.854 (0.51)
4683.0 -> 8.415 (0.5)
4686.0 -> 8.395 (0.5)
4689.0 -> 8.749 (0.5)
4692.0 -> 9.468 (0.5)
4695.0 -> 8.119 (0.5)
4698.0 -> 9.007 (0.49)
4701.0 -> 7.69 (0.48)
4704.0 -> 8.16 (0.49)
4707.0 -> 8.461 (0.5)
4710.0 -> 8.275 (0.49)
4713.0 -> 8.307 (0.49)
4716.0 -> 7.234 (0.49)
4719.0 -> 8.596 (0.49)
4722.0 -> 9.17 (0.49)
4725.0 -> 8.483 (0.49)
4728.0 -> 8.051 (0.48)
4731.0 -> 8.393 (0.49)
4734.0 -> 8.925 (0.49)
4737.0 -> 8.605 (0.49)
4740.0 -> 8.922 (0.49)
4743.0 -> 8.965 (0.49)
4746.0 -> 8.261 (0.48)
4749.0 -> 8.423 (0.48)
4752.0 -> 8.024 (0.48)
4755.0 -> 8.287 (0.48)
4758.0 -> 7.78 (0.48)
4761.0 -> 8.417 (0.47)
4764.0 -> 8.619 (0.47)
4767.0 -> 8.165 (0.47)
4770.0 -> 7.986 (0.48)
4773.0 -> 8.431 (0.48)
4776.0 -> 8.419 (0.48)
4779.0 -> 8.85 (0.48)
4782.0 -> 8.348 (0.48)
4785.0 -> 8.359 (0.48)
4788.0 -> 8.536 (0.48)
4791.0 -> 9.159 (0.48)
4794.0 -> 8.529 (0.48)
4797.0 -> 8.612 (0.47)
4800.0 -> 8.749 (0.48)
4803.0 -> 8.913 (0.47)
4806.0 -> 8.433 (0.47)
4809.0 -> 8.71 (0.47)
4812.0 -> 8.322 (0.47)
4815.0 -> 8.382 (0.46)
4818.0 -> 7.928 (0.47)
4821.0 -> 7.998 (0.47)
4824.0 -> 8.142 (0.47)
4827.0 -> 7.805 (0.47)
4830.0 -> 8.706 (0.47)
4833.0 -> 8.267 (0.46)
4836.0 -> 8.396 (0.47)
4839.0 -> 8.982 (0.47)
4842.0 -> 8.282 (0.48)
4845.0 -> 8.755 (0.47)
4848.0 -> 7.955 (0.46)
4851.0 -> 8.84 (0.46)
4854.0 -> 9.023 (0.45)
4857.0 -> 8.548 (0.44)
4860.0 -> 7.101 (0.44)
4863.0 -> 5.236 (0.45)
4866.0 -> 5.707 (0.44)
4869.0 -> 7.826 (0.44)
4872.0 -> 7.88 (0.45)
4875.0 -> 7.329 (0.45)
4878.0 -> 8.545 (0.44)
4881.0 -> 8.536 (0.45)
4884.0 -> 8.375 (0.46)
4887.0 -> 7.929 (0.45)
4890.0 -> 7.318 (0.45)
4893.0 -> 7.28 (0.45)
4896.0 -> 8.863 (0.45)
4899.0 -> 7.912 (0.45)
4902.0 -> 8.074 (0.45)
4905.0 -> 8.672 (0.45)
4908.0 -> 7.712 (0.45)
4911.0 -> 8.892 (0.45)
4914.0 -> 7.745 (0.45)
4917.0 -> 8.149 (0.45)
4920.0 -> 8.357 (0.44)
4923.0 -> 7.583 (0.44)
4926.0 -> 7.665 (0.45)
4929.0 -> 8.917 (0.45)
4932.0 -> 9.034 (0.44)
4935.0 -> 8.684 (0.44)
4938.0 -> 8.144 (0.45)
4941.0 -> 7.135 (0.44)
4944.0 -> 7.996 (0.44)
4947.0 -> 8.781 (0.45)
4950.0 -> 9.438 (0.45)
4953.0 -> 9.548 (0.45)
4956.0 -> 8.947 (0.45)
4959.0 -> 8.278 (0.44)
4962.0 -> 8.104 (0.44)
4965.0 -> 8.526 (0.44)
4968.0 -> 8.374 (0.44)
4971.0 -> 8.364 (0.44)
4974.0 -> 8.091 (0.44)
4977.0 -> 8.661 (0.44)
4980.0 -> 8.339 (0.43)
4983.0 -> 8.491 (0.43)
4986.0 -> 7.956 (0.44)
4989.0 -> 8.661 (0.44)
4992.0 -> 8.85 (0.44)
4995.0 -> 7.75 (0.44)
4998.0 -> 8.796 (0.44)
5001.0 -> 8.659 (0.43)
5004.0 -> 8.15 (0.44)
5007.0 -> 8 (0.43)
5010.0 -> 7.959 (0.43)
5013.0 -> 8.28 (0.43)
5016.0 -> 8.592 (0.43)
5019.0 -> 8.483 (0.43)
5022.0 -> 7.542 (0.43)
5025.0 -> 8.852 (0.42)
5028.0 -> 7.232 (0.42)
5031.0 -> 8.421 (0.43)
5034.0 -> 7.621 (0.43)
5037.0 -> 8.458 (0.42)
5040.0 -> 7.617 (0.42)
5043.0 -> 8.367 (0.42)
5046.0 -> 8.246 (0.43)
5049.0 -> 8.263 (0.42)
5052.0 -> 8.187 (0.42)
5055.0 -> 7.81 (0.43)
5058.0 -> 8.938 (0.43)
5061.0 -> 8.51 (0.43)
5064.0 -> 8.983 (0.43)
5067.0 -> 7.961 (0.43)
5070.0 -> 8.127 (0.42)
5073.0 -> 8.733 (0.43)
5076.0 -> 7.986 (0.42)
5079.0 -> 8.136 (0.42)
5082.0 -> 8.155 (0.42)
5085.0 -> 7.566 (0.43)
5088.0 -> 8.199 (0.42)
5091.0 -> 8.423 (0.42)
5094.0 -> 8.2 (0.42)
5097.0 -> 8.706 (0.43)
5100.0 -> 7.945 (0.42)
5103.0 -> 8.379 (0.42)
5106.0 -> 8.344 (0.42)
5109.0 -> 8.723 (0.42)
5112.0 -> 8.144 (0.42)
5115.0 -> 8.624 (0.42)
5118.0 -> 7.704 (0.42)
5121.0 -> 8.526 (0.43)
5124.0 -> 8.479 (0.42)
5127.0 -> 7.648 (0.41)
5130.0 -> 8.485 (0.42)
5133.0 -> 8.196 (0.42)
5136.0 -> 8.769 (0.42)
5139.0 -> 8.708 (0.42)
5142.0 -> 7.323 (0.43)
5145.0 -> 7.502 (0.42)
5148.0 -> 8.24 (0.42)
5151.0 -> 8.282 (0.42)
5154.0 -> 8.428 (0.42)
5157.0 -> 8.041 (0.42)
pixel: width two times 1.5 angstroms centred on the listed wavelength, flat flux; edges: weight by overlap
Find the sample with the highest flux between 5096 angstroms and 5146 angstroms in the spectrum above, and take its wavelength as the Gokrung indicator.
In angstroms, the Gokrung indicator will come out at 5136.0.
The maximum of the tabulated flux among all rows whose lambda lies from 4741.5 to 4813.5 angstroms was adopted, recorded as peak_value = 9.159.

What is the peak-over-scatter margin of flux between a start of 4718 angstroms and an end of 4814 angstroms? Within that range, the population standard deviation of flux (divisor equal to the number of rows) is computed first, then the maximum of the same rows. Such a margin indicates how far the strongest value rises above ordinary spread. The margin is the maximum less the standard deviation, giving 8.8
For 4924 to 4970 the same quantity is 8.9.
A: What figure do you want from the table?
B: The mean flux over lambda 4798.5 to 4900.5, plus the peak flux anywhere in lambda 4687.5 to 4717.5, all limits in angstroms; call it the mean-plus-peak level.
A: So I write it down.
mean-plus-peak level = 17.6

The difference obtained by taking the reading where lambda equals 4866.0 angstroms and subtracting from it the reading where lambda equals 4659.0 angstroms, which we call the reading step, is -2.5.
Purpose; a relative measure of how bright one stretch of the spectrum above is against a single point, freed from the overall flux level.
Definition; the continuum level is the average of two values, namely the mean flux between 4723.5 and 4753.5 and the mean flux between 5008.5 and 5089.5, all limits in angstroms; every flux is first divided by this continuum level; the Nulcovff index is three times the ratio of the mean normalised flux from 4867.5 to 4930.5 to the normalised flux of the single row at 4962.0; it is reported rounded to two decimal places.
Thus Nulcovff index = 2.99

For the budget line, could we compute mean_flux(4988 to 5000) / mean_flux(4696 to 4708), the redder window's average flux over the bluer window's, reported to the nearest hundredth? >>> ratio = 1.02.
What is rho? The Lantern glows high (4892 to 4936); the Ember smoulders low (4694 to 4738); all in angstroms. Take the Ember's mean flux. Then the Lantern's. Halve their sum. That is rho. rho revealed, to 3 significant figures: 8.30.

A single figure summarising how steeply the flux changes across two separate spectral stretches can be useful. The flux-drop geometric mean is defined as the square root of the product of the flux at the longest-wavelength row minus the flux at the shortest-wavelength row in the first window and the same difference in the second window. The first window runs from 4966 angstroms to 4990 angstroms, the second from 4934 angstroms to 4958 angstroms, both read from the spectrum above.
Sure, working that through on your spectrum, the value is 0.27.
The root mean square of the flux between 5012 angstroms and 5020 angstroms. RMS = 8.45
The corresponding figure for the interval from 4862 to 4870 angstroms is 6.36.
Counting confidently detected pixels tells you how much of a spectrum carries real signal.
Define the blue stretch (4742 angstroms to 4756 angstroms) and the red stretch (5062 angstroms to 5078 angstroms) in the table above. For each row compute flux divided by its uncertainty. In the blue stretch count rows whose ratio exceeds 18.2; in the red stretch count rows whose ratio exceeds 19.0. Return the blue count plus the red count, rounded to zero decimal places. 5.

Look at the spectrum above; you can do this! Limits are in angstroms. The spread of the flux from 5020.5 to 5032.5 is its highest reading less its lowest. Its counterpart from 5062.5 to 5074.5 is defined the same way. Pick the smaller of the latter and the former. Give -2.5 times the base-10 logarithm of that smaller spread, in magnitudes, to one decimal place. 0.0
